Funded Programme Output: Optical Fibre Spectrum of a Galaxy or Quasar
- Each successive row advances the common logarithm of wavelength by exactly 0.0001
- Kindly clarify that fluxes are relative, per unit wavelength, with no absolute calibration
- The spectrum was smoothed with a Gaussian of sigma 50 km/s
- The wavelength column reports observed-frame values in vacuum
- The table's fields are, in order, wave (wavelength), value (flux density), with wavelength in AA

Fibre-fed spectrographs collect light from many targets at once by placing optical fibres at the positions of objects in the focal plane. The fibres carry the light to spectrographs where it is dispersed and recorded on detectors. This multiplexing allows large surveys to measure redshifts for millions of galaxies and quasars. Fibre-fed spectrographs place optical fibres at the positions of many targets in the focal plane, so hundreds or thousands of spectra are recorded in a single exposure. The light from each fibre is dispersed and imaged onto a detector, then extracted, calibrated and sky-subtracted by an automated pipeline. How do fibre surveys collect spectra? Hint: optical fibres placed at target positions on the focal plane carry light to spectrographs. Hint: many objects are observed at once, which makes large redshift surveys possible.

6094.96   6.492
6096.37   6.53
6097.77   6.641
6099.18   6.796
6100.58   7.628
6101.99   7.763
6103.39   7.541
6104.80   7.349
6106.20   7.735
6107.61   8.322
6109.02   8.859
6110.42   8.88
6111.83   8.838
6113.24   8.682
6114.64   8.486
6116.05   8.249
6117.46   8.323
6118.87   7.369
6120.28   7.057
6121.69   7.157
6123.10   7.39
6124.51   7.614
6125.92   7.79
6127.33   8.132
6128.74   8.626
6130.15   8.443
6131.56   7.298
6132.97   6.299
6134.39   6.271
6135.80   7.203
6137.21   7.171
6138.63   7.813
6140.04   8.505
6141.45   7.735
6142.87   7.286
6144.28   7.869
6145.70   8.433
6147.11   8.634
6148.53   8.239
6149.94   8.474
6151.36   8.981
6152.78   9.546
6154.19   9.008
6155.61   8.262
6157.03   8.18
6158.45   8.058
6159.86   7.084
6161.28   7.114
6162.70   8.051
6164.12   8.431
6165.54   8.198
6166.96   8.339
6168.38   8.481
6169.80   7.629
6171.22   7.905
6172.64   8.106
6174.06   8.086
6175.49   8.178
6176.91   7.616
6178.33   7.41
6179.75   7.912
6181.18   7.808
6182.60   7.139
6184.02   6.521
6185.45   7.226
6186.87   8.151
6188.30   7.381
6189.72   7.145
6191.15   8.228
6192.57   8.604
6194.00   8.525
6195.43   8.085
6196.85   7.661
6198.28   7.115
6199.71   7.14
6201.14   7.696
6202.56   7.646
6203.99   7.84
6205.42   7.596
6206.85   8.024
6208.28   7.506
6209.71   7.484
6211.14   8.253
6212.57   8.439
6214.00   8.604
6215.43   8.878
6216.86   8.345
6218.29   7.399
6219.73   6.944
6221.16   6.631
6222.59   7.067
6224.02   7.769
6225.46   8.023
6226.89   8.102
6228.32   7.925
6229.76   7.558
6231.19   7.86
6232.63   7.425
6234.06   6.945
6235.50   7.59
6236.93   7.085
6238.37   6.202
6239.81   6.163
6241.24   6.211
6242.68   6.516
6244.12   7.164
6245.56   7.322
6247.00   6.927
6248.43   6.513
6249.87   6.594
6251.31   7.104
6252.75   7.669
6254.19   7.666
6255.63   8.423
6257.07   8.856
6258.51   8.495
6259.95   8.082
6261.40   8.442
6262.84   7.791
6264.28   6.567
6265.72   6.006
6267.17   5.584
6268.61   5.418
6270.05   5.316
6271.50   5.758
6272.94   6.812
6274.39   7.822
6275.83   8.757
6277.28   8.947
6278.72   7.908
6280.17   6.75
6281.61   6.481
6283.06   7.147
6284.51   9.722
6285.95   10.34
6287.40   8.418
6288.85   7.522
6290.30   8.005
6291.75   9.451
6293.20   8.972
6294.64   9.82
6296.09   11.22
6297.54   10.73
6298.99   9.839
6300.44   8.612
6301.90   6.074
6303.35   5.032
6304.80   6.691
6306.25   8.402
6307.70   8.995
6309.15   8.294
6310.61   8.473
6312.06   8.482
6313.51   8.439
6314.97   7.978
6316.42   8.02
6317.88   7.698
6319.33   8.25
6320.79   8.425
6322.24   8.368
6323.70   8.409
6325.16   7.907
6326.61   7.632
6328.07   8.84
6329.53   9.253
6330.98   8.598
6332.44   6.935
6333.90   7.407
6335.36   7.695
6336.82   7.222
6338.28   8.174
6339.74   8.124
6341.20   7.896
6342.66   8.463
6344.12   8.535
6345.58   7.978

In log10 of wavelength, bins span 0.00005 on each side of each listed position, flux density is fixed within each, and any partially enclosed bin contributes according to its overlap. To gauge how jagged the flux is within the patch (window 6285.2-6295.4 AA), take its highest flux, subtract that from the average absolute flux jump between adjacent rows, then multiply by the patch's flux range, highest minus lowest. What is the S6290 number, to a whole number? -26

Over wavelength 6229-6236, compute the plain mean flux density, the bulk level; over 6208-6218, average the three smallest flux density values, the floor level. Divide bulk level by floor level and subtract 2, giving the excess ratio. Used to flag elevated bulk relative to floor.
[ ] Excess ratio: -1.04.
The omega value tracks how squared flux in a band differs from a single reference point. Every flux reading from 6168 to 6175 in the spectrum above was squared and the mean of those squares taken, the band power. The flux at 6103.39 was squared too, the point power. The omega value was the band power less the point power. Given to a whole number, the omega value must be 8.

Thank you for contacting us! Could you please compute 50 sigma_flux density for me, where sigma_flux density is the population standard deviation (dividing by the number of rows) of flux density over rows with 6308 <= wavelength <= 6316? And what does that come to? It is 10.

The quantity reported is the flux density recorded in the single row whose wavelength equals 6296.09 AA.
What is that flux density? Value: 11.22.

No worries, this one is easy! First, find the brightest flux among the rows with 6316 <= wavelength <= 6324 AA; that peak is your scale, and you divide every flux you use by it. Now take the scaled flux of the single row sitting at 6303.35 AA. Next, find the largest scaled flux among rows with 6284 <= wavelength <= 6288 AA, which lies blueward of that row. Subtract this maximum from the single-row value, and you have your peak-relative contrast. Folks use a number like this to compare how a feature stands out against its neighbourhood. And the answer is -0.63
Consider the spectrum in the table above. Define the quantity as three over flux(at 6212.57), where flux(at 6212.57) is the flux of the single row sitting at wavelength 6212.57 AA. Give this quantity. 0.36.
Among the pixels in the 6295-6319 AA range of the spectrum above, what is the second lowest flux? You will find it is 6.074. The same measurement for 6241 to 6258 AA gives 6.513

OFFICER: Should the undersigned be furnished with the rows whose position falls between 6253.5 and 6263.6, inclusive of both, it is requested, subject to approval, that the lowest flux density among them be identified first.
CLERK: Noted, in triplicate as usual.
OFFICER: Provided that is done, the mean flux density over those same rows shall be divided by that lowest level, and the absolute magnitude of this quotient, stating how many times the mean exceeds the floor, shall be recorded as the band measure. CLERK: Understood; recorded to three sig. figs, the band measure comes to 1.08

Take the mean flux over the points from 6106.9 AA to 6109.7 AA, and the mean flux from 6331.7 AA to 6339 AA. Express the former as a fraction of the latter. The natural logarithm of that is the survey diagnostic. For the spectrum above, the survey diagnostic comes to 0.14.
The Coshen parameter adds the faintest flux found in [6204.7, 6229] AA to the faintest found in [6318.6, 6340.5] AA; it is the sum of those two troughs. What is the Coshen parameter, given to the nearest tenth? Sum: 13.6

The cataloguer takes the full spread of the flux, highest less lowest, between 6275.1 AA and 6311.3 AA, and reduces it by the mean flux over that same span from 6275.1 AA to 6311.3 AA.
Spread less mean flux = -2.2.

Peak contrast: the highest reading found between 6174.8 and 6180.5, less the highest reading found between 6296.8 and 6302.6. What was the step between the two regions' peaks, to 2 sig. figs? -2.6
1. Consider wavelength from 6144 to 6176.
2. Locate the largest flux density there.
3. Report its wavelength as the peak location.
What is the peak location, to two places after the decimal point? 6152.78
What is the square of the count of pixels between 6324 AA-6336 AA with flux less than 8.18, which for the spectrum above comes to 25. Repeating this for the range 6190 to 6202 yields 25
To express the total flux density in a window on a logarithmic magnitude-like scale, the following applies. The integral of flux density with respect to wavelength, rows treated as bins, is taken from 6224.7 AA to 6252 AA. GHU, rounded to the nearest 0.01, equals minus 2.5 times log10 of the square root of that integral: -2.86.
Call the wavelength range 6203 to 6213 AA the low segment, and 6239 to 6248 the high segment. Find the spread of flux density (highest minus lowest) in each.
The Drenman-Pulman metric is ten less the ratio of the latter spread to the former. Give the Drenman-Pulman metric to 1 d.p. 8.8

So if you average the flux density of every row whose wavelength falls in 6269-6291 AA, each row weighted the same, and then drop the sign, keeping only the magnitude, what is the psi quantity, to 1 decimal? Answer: 7.7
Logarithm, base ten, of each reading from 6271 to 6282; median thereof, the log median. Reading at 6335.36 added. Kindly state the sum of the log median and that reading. 8.6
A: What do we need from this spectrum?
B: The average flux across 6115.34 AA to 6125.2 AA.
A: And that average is 7.6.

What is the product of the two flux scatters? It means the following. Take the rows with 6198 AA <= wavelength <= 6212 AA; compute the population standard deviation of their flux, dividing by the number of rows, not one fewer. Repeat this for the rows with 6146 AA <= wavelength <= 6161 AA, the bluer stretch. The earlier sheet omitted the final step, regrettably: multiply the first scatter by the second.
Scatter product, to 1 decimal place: 0.2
